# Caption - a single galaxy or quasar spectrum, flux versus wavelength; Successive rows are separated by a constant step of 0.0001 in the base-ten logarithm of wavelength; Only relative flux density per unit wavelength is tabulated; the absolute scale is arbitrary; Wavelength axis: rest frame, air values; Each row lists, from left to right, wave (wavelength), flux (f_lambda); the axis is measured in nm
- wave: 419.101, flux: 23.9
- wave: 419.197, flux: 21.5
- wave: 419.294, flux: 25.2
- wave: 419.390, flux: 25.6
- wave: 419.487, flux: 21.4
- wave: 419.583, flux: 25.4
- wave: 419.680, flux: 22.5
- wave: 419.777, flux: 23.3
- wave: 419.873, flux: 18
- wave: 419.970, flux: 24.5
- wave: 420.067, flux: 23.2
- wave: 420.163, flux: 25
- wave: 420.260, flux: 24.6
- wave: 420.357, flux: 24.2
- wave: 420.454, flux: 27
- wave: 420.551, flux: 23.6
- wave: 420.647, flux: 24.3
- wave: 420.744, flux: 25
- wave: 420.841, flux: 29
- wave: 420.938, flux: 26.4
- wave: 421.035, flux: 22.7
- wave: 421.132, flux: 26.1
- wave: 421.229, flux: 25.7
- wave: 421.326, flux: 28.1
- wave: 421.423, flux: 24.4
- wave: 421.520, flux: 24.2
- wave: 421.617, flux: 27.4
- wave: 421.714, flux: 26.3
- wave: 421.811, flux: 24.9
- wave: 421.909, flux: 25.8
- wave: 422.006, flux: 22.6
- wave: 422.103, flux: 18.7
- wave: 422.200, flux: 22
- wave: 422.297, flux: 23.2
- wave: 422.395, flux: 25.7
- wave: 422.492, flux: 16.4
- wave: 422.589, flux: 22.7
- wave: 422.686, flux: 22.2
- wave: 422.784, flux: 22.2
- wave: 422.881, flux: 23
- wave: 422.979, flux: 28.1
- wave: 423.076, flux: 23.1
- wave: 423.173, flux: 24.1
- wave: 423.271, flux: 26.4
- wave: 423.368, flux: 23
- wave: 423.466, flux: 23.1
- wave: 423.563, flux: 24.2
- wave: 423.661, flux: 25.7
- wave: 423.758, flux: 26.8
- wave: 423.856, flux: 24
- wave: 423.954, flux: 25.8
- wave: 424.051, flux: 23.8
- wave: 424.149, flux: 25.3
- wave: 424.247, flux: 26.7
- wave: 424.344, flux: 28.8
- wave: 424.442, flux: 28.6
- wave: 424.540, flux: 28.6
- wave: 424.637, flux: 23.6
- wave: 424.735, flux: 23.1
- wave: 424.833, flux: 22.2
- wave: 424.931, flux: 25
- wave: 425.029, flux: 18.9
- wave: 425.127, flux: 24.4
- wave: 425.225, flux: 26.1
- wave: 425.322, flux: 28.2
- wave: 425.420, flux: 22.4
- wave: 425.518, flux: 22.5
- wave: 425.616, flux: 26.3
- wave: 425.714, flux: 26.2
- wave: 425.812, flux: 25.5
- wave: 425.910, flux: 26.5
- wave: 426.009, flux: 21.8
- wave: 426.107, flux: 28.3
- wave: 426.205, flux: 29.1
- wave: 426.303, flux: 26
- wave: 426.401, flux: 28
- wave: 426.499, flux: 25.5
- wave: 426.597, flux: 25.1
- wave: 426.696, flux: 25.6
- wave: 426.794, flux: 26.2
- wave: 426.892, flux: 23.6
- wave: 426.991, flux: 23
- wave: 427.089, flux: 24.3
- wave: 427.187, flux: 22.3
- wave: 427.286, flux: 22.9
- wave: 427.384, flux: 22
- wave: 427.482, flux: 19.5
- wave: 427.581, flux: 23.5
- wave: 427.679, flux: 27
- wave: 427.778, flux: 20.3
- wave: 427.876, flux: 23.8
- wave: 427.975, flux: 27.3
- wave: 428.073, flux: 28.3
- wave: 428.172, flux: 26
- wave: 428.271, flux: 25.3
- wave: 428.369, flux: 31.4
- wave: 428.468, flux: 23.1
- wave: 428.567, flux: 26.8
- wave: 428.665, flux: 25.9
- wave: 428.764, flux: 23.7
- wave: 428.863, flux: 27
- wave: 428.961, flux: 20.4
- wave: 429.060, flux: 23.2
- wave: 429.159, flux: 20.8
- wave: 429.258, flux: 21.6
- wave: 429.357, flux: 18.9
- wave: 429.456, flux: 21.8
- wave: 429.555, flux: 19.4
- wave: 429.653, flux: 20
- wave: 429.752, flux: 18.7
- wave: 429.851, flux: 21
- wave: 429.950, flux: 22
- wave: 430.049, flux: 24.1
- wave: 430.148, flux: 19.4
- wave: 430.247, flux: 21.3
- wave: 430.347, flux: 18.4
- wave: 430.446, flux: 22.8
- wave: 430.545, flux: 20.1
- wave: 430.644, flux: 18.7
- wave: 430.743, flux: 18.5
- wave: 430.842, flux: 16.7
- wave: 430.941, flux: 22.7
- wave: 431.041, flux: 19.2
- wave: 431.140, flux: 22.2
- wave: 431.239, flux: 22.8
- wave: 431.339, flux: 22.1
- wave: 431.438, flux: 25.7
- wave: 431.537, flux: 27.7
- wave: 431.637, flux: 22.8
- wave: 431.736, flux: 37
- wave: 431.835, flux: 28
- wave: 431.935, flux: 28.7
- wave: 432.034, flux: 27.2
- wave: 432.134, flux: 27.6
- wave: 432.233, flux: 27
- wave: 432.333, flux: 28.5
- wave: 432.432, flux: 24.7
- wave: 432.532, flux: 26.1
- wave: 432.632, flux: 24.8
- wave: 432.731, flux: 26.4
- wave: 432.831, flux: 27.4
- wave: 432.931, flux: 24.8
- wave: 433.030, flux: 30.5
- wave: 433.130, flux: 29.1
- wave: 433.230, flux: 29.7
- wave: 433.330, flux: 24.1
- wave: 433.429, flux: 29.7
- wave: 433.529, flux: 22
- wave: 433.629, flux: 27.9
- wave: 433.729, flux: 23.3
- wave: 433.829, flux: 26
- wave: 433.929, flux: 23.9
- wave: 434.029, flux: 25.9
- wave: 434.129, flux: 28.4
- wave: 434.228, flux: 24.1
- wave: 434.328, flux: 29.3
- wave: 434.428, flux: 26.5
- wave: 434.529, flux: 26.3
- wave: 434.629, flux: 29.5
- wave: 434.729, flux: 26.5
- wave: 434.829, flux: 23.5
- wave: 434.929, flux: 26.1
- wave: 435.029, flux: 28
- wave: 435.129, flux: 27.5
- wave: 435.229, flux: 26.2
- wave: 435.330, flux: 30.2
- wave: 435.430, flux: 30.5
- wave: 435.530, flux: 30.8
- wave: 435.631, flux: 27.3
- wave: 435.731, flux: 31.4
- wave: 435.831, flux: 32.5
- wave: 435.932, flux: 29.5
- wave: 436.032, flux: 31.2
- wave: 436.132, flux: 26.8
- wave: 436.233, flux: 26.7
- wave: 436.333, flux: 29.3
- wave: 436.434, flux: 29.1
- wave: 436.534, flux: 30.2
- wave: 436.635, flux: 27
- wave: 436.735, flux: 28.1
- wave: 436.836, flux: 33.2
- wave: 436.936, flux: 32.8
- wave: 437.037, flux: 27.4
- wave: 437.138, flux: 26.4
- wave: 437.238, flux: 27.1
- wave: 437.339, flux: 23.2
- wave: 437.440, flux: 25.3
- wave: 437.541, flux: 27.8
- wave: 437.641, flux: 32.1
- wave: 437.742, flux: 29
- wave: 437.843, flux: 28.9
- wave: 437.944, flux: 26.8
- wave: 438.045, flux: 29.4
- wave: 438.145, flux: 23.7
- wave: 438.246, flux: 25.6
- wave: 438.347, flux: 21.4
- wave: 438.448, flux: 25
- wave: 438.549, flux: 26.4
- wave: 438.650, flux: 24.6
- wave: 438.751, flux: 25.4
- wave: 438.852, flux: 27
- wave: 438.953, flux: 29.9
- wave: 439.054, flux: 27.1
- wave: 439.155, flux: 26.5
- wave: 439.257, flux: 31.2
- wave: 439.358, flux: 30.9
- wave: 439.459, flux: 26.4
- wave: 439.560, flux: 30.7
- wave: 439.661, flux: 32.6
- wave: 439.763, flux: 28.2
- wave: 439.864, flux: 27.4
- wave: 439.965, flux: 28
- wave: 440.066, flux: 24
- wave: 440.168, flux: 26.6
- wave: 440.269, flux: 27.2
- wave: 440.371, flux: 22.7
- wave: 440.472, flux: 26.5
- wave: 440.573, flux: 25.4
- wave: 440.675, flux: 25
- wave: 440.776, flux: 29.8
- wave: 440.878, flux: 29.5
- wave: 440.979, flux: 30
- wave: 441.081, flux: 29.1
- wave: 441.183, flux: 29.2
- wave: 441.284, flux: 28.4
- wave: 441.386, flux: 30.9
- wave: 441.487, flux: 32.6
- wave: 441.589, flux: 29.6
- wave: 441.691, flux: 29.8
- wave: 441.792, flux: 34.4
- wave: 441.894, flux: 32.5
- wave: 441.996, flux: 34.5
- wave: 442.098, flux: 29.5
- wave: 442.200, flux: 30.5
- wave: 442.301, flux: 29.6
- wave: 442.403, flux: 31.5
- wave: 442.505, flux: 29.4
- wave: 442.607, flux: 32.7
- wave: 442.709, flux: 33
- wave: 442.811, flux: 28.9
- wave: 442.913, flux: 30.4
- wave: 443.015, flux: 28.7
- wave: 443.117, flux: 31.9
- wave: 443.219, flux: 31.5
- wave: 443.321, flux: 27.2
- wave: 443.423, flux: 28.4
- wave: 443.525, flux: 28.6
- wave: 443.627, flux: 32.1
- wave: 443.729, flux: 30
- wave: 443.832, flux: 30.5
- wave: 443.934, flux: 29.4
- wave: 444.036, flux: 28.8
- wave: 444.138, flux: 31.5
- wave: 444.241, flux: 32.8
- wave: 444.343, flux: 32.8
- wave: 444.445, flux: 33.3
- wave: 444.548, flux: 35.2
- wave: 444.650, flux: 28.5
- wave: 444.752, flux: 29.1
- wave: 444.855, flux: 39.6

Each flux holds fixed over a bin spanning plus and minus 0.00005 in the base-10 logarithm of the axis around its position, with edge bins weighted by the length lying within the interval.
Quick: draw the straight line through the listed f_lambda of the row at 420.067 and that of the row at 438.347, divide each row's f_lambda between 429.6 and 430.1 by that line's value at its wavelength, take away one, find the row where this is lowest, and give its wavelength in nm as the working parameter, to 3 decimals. 429.752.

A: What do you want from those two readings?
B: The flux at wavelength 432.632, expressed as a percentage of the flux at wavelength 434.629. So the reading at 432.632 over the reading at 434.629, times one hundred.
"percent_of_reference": 84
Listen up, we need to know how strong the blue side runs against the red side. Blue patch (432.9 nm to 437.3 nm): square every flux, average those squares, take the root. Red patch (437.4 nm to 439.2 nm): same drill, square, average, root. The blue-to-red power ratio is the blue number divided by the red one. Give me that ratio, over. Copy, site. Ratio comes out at 1.04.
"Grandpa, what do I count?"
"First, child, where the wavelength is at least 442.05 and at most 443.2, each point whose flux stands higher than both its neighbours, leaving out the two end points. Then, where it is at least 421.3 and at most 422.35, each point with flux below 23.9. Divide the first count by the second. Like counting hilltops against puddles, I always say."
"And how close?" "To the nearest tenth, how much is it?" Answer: 1.0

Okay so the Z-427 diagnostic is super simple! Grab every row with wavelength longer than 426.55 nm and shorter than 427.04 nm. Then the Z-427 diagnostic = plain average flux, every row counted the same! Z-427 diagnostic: 24.7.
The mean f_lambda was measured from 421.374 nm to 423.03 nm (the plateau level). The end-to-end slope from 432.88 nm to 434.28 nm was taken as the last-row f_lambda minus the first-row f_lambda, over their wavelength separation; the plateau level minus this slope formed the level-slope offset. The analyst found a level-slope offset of 24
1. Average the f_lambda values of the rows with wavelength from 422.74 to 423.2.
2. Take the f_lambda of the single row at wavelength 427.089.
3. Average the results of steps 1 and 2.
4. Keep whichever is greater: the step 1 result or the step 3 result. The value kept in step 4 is 24.2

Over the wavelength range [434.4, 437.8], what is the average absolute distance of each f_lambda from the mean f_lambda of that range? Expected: 2.1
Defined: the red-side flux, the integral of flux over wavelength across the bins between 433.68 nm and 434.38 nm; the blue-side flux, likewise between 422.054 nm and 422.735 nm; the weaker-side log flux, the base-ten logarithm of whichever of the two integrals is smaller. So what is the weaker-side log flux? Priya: 1.17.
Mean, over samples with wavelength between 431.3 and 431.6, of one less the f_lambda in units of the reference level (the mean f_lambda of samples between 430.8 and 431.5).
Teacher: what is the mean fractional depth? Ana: -0.16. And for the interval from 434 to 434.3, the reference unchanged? -0.21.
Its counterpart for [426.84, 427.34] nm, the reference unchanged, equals -0.07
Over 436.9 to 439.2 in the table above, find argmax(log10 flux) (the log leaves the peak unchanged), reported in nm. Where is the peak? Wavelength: 436.936 nm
